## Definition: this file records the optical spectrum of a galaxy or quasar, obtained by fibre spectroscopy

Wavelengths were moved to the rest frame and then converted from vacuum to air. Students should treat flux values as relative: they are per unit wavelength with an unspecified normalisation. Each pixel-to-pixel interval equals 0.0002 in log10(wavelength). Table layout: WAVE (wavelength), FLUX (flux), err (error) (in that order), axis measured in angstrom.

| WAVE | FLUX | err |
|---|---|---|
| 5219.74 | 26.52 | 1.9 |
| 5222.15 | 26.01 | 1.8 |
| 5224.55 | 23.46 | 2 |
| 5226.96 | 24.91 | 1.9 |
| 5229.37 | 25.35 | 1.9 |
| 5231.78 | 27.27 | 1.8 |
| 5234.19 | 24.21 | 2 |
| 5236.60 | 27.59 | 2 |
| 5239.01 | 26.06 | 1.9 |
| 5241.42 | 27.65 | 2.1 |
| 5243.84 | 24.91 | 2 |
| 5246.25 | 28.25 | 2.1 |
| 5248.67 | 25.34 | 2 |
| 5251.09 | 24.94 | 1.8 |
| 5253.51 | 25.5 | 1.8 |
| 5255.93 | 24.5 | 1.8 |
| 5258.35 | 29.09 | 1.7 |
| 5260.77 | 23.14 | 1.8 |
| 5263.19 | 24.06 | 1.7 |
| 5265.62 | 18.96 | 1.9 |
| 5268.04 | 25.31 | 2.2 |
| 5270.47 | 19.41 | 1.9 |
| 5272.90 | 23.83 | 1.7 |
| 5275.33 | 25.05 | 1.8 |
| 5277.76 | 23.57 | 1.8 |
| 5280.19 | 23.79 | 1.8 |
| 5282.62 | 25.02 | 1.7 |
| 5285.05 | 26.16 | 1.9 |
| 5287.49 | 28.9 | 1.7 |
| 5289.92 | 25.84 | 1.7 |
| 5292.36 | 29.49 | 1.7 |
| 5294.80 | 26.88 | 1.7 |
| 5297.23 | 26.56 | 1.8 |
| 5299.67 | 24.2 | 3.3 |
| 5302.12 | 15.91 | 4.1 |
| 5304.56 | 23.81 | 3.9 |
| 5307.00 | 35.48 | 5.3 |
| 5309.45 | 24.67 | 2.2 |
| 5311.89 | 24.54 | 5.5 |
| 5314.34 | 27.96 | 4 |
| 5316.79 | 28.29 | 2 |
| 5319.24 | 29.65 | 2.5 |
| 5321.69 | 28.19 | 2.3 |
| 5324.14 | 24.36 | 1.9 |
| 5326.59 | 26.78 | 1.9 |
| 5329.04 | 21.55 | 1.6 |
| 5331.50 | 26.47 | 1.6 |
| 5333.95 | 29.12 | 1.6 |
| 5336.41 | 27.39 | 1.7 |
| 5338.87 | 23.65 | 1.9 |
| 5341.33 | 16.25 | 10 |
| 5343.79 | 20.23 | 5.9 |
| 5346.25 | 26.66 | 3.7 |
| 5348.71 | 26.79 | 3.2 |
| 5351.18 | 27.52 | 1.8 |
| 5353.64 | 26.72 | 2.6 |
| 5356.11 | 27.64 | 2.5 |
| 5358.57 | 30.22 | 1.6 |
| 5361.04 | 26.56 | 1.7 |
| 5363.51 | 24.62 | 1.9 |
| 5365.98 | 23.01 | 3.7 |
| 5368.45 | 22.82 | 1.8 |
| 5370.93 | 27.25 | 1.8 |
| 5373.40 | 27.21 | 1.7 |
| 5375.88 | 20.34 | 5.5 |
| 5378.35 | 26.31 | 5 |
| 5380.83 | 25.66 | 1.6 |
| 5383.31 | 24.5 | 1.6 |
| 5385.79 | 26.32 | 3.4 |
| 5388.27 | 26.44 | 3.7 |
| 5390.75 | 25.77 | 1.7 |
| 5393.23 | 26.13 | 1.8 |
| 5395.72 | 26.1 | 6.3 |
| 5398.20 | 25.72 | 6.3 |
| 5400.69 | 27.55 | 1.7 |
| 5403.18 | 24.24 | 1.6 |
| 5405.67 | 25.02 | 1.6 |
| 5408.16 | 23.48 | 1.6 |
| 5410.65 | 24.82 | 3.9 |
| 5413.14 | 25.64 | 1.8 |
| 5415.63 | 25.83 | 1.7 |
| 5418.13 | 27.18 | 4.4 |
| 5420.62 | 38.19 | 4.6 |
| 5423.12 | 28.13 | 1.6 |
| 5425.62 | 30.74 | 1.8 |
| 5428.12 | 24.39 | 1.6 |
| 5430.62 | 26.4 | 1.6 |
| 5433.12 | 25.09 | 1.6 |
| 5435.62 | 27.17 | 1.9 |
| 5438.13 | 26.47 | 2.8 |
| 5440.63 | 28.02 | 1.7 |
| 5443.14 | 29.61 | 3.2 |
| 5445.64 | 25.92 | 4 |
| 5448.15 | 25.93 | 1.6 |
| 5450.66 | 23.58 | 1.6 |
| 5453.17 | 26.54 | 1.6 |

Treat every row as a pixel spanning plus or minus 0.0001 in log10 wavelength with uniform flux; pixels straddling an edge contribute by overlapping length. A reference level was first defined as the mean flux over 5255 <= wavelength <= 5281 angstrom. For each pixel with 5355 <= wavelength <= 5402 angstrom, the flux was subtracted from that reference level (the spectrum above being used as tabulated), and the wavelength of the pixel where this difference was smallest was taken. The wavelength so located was 5358.57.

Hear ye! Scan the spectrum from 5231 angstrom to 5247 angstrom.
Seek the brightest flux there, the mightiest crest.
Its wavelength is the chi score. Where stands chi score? 5246.25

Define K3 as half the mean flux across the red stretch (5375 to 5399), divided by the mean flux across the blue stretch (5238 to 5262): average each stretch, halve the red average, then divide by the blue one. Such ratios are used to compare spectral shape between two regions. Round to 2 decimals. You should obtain 0.49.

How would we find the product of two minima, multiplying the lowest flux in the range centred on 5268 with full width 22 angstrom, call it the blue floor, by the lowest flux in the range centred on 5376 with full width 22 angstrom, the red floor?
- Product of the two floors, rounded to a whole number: 386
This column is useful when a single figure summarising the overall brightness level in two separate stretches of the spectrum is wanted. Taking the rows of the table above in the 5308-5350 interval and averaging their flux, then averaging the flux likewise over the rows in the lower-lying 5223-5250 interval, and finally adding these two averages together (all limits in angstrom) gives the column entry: 51.4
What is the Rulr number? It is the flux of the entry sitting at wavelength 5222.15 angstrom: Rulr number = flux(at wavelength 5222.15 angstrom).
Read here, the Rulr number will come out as 26.01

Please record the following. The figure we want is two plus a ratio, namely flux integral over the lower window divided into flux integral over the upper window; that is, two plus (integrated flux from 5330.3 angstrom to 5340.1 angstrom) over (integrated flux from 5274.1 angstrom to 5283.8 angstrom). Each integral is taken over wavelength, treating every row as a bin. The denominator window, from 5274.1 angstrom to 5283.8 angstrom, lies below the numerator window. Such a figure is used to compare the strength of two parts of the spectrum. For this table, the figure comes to 3.11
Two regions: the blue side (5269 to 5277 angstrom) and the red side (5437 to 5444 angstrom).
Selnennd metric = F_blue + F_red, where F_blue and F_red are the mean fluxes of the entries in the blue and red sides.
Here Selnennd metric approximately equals 50.8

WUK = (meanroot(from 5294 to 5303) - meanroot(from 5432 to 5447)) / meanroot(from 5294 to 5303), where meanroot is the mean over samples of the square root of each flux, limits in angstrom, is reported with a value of -0.08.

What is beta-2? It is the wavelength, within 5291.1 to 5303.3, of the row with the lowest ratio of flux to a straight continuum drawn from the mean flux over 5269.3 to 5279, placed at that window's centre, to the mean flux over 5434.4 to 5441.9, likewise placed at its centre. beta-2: 5302.12 angstrom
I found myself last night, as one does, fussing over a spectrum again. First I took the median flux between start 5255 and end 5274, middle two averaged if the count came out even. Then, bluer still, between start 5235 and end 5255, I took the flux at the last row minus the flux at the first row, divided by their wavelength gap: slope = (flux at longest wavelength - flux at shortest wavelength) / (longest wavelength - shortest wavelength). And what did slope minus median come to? -24.1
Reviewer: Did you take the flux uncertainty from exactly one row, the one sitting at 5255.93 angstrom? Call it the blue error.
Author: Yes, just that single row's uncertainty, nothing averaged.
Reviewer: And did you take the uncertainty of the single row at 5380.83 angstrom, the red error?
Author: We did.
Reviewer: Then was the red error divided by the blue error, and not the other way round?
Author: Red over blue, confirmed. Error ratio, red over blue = 0.89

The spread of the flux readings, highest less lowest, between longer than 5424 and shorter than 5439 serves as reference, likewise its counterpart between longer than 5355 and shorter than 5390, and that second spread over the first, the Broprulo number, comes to 1.6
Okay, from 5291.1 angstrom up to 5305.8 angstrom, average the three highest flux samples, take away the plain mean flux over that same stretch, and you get 3.2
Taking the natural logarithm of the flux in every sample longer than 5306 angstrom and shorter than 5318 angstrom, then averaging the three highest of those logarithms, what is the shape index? 3.41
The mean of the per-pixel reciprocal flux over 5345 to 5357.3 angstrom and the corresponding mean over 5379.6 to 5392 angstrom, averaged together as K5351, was 0.0379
